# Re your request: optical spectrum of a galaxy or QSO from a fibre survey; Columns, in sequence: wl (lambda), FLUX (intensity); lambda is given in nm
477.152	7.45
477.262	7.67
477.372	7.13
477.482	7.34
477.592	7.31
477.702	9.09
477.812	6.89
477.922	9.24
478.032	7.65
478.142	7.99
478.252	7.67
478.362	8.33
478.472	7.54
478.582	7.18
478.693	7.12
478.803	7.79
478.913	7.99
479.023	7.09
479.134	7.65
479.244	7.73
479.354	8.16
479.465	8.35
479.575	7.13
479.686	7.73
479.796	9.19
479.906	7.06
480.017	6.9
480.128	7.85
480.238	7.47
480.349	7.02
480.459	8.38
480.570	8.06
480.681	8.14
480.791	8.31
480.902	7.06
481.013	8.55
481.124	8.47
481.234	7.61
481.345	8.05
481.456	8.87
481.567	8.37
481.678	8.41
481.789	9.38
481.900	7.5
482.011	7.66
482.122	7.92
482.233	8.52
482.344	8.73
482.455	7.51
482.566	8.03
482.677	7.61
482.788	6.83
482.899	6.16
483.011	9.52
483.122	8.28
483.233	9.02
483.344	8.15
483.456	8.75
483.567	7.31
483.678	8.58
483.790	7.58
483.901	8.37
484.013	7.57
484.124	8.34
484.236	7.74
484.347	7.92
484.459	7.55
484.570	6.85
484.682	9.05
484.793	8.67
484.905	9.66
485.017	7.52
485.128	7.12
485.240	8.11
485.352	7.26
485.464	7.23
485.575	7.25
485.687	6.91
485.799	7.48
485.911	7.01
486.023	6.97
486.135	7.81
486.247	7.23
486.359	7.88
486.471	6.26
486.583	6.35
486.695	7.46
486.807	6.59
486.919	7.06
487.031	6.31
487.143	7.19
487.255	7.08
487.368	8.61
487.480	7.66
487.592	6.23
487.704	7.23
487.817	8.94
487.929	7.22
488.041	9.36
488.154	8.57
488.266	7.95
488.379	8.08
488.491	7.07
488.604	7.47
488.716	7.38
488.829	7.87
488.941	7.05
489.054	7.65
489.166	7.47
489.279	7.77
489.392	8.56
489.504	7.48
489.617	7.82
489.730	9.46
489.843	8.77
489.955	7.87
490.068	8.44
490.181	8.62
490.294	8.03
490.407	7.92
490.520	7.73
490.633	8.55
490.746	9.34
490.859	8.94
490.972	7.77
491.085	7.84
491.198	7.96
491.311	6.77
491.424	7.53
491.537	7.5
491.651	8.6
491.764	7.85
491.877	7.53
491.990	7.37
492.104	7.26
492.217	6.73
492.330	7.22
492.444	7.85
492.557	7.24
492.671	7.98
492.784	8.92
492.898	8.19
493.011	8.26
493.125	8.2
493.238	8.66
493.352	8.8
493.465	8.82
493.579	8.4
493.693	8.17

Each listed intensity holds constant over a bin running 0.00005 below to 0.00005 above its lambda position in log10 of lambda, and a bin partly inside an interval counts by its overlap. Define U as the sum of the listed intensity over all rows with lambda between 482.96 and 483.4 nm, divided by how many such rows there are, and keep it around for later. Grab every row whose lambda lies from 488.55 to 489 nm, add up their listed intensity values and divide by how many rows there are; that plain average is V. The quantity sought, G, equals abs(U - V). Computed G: 1.30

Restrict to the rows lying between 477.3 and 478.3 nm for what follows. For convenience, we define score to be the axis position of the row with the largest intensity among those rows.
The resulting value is 477.922 nm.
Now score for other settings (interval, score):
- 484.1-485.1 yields 484.905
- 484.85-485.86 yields 484.905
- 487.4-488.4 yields 488.041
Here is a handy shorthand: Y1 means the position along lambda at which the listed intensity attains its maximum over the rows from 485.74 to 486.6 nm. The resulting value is 486.359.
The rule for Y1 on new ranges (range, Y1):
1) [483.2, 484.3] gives 483.233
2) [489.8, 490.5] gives 489.843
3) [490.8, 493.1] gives 490.859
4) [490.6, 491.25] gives 490.746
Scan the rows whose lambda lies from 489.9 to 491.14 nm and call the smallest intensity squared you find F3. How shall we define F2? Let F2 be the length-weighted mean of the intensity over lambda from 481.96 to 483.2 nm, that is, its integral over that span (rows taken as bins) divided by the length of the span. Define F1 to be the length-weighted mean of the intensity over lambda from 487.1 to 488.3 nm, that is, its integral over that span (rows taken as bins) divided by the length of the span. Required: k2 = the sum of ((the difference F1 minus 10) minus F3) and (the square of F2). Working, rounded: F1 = 7.83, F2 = 7.91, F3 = 60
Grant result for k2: 1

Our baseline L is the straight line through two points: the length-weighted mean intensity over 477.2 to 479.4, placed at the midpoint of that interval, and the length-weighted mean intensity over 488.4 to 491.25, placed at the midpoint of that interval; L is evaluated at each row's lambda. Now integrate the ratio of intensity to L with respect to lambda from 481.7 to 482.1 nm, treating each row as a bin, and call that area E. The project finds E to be 0.418 nm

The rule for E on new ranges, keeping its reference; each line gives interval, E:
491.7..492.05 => 0.329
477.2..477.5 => 0.287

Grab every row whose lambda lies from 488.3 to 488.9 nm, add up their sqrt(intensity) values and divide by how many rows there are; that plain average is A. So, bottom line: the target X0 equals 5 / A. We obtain 1.82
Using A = 2.75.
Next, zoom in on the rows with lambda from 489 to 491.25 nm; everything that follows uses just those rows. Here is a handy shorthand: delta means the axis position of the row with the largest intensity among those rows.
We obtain 489.730 nm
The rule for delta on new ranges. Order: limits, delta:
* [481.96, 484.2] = 483.011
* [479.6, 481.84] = 481.789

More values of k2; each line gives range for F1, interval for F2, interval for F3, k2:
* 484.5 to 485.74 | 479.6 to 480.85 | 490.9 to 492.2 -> 13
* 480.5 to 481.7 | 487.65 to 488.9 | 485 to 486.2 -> 13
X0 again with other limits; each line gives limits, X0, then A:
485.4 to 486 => 1.87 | 2.68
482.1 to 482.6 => 1.75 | 2.85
